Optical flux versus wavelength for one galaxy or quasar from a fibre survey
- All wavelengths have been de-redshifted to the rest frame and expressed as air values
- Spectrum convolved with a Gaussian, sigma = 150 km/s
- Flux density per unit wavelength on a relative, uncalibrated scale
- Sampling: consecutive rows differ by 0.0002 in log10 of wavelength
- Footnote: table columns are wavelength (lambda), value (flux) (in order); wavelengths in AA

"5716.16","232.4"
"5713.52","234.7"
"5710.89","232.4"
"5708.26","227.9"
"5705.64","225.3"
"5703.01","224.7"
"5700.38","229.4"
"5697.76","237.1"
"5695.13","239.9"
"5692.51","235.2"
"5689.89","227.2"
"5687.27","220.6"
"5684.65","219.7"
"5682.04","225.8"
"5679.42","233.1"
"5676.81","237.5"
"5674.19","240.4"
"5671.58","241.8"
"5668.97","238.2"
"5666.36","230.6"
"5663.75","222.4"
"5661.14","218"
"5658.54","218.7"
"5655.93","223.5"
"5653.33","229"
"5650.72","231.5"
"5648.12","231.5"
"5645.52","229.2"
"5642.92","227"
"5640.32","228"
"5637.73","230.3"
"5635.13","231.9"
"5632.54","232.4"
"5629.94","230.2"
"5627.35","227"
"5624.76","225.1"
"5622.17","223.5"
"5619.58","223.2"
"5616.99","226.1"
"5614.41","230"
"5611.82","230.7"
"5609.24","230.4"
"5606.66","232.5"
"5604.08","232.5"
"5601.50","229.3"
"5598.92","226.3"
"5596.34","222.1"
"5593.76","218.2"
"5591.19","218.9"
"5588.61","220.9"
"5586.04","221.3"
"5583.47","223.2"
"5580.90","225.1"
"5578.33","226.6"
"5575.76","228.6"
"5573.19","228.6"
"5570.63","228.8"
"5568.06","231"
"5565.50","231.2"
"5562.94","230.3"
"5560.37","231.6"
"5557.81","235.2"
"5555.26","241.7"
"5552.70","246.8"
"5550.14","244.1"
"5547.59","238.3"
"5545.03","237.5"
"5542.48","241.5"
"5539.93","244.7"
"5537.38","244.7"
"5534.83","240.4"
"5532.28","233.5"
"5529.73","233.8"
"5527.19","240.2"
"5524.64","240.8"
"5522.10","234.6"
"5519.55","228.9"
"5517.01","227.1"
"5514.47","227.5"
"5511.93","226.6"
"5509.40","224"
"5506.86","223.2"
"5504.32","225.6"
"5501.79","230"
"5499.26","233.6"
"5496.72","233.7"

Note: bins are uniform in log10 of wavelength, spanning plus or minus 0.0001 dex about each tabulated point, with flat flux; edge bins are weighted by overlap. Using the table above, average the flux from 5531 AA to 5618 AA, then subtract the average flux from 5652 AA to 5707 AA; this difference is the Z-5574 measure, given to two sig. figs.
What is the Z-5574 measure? 2.1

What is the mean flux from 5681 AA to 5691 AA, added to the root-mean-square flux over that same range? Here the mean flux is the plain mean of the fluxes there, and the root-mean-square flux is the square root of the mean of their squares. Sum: 447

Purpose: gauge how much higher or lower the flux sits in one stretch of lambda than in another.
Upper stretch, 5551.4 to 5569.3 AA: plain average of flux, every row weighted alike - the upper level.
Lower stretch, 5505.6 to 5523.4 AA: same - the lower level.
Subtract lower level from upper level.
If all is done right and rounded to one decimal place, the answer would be 8.0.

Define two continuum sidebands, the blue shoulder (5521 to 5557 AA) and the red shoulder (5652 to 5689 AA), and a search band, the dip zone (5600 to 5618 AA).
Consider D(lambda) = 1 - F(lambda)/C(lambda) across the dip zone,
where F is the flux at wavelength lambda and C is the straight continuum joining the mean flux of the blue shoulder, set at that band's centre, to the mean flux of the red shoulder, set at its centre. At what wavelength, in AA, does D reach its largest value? 5616.99 AA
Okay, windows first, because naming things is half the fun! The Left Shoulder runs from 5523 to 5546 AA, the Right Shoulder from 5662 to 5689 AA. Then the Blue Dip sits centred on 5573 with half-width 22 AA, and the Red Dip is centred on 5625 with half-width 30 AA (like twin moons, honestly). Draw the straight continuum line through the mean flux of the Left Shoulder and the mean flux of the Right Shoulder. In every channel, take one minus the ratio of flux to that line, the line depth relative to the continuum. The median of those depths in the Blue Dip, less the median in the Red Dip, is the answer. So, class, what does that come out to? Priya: 0.017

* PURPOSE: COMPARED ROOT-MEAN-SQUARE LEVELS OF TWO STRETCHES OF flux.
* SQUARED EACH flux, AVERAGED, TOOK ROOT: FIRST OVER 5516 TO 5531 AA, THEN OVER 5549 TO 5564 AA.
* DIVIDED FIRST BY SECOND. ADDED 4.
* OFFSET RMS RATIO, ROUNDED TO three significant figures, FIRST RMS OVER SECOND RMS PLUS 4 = 4.98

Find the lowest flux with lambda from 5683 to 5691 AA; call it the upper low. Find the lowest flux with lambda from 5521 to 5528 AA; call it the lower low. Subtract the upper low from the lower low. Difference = 15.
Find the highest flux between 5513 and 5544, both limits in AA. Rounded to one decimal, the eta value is 244.7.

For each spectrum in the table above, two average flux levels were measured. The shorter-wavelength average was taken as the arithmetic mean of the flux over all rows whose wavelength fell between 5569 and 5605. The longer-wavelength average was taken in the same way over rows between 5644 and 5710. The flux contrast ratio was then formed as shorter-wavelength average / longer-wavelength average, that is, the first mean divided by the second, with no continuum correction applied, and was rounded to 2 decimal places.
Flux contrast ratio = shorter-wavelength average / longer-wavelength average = 0.98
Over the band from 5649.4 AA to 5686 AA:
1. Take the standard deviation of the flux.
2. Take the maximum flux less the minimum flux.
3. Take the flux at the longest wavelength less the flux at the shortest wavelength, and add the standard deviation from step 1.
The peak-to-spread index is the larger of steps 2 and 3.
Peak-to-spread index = 24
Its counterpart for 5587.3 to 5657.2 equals 14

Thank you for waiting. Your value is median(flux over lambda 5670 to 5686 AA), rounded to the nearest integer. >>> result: 235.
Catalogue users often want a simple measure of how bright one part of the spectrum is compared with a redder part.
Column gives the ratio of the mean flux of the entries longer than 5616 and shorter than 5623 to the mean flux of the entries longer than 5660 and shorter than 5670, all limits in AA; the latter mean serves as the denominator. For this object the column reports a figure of 0.99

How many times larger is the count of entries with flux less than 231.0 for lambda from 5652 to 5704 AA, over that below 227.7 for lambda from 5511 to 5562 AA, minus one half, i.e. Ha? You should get 3.5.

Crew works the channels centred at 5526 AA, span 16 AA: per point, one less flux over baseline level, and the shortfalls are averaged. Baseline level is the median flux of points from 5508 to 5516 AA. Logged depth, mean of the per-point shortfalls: -0.038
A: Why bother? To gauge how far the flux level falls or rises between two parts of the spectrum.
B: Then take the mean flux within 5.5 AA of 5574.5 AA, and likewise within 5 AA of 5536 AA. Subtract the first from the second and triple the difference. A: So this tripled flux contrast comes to 38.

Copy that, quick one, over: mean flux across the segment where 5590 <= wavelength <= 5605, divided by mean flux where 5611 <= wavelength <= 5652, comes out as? 0.98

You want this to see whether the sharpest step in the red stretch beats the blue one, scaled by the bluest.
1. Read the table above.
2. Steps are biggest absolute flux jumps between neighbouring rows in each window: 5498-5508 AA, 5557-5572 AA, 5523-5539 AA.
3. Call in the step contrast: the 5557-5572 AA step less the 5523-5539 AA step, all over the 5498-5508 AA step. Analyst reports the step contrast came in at -0.75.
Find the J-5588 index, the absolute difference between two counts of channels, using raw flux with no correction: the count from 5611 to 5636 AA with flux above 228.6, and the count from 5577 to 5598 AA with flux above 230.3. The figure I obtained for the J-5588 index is 5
